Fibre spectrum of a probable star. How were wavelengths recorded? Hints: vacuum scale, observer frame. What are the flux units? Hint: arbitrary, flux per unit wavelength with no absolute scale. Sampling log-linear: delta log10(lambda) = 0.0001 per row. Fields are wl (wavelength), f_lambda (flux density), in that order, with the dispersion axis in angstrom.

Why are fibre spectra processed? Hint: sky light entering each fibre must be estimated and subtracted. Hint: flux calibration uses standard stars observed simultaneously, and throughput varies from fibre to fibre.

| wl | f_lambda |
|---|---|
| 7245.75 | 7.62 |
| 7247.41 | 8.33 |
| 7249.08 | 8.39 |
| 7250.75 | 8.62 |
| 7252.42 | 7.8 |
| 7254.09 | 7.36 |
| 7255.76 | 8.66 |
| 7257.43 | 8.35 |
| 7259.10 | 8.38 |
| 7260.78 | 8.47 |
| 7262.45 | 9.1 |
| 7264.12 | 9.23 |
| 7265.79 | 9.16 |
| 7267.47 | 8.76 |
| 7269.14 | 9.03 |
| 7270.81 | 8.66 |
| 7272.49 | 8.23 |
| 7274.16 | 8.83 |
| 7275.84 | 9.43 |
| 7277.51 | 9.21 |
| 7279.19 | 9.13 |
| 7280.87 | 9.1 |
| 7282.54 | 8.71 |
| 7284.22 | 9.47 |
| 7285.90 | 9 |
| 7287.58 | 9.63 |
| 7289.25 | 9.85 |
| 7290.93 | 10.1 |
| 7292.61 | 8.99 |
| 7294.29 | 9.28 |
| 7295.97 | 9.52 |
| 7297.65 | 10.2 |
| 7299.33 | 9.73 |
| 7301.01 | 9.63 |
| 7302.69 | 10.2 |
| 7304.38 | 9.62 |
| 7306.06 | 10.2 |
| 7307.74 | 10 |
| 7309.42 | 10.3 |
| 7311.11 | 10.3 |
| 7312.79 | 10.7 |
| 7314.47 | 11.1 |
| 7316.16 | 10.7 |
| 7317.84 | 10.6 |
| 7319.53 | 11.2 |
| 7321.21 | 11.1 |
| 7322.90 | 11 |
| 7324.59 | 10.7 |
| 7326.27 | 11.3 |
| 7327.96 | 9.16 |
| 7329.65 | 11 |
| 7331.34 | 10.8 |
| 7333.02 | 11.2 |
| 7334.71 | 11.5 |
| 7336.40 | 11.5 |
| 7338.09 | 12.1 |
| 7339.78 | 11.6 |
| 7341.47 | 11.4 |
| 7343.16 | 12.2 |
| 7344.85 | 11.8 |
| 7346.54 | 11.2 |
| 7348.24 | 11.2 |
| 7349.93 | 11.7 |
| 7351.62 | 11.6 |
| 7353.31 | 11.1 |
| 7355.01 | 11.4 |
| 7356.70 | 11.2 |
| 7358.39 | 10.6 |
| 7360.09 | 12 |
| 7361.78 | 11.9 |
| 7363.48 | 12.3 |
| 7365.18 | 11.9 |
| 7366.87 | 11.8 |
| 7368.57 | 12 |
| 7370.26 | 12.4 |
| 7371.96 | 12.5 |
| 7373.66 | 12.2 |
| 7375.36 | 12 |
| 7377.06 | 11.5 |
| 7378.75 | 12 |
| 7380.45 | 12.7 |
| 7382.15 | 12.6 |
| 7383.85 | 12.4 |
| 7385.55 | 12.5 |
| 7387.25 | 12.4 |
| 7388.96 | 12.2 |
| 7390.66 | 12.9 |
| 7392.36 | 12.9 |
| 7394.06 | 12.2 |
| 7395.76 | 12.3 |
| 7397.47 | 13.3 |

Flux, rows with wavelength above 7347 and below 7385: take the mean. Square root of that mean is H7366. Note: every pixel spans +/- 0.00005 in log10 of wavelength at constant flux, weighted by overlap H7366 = 3.44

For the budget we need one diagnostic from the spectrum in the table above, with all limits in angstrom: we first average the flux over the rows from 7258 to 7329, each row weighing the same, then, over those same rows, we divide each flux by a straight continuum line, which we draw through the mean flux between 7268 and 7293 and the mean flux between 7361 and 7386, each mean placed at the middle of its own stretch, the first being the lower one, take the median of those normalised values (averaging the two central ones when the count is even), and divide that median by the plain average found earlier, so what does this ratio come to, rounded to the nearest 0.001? 0.105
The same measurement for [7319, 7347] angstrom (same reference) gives 0.093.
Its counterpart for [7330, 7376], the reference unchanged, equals 0.087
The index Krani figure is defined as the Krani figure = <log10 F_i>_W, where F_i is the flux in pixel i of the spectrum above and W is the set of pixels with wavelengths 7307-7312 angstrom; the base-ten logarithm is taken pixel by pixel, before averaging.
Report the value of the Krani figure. 1.01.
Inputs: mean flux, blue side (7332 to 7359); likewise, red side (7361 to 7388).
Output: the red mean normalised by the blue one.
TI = 1.06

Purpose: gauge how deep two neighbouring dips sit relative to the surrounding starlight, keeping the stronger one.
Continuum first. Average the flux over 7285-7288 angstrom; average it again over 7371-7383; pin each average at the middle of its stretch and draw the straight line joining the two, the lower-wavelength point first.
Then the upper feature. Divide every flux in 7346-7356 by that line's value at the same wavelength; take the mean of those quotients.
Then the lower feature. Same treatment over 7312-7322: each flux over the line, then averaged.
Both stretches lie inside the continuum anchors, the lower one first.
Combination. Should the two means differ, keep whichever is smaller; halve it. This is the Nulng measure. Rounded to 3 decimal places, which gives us 0.500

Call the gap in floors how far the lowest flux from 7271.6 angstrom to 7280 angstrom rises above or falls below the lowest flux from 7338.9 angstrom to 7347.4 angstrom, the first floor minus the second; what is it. -3.0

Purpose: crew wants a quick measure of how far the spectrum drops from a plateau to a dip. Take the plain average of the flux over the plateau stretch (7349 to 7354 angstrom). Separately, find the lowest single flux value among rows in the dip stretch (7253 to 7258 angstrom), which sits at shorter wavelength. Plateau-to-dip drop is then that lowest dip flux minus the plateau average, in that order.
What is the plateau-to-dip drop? -4.1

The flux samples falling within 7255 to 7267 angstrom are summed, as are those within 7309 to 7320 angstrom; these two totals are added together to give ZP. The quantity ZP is 136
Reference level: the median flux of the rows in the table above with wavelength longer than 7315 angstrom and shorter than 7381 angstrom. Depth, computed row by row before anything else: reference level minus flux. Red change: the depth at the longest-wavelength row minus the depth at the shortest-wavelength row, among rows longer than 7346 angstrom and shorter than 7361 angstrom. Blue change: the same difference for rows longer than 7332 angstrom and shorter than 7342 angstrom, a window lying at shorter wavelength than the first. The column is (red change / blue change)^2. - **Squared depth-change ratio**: 16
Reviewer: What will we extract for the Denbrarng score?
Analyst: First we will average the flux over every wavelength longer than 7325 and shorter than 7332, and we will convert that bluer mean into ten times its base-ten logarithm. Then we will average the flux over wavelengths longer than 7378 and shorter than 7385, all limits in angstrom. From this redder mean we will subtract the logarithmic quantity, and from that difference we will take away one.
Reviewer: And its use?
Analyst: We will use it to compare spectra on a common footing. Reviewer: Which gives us 1.2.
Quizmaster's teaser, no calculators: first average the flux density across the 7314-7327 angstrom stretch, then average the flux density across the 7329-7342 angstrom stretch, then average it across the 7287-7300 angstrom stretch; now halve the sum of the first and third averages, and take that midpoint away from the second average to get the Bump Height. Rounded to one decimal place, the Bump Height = 1.1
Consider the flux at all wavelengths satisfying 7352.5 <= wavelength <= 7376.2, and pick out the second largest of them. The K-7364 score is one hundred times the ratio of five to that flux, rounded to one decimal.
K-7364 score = 40.3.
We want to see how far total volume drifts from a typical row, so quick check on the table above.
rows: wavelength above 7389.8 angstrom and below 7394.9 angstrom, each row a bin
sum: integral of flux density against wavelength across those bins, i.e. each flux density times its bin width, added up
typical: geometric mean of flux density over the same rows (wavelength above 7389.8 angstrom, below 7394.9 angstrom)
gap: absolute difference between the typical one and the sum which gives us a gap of 52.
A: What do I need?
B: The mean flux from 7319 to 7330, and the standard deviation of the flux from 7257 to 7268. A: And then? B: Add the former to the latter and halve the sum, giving 5.6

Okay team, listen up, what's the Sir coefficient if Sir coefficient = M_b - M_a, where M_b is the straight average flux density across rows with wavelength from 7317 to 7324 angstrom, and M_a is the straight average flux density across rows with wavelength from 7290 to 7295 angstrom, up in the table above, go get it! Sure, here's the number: 1.5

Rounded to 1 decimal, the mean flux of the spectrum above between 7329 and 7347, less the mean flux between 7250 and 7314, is 2.2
